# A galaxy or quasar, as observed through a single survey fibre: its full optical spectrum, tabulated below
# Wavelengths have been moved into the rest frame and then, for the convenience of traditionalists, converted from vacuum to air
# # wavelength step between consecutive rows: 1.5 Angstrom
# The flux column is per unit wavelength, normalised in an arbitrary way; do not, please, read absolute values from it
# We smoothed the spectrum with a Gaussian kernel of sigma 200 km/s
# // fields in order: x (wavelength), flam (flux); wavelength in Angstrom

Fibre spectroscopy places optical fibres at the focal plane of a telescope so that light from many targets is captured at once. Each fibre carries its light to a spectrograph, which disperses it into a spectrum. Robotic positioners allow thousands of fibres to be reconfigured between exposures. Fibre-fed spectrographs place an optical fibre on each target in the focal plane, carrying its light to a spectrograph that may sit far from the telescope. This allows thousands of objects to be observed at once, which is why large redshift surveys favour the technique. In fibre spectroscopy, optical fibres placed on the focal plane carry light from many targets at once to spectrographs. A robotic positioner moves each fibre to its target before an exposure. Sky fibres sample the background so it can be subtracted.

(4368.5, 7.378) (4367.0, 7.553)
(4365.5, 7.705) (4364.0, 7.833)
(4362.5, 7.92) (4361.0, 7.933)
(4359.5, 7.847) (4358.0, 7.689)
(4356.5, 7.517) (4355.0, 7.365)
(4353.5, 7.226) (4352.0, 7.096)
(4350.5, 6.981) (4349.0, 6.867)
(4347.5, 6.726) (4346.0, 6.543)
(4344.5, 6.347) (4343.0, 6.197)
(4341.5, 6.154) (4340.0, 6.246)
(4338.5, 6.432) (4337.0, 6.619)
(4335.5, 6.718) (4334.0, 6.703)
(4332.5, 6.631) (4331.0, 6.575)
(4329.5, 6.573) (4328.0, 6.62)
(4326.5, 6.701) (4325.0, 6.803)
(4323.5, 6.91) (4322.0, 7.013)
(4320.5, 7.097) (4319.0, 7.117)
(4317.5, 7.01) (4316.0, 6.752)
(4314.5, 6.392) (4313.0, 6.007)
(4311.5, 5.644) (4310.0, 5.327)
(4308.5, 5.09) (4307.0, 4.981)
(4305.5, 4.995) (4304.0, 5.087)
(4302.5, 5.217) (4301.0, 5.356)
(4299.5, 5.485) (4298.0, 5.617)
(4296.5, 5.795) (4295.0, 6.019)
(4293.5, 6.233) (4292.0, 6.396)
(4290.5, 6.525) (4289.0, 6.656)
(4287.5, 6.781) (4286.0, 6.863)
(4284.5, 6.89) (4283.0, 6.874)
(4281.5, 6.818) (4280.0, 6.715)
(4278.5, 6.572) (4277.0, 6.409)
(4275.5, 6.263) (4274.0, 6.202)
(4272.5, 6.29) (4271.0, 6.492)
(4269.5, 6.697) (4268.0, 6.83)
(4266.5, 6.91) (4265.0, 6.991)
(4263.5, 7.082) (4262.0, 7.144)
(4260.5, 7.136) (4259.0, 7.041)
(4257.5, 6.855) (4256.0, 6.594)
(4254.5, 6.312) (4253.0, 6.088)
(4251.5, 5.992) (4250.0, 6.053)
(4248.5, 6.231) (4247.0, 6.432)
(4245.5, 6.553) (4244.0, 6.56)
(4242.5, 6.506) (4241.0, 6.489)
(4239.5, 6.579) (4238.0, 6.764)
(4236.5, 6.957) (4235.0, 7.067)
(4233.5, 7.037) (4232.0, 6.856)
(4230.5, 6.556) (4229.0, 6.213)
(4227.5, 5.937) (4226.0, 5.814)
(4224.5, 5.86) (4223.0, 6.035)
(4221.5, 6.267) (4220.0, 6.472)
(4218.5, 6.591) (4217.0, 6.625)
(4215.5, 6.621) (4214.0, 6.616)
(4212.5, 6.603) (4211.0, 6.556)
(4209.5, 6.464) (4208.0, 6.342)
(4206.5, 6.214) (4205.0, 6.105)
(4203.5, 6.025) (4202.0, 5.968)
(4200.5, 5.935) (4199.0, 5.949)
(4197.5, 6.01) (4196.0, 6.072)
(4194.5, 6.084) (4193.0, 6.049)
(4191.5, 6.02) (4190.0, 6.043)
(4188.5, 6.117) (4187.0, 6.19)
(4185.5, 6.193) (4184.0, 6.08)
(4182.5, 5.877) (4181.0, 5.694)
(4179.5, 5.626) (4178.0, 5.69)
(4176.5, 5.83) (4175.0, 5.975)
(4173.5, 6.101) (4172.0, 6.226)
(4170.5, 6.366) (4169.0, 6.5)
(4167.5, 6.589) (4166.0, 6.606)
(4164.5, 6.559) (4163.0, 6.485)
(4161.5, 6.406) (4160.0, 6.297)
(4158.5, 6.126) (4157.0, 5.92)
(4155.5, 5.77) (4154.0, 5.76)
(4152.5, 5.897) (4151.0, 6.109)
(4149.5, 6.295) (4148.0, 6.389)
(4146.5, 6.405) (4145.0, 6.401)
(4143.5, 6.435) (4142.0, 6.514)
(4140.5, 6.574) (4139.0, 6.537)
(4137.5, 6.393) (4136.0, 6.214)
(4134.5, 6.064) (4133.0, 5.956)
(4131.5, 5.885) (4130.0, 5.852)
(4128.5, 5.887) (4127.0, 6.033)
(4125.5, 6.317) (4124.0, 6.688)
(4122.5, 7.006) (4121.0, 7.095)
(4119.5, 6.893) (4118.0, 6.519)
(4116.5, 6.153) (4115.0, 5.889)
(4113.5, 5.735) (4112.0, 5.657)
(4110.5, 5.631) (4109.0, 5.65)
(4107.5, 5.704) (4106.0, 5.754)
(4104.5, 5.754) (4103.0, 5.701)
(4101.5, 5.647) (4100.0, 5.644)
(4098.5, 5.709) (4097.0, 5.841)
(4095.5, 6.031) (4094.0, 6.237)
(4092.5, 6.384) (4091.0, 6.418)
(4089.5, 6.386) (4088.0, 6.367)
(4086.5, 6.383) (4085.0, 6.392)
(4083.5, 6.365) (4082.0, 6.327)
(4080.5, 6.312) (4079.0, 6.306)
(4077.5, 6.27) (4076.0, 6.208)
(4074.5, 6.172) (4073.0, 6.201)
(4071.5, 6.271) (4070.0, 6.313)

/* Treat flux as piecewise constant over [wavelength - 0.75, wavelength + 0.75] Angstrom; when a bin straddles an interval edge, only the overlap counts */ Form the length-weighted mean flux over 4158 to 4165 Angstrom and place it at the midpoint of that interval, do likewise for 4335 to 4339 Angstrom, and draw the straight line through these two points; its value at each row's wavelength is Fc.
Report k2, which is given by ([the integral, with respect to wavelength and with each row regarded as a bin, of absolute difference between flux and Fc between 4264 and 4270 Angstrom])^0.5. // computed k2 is 1.5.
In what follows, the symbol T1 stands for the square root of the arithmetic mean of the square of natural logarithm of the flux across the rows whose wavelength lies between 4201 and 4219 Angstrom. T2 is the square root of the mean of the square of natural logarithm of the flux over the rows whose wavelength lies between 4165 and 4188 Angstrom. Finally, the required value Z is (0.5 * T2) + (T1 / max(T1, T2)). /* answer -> 1.90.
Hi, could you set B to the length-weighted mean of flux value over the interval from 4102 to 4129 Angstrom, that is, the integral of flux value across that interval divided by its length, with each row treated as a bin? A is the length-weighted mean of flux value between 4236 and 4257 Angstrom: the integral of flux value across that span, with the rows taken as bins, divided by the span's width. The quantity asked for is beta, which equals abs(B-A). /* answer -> 0.32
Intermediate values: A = 6.44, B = 6.11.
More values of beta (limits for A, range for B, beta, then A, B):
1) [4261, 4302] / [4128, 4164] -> 0.28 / 6.47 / 6.20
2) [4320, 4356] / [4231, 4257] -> 0.18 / 6.72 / 6.54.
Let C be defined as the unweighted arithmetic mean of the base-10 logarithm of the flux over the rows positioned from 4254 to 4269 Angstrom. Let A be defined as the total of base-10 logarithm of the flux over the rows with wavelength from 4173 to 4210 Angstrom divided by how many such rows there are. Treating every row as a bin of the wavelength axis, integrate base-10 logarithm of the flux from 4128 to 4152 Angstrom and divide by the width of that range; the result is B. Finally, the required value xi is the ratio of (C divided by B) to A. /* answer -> 1.35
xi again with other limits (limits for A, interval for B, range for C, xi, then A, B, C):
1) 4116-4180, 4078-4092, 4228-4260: 1.28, 0.796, 0.803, 0.816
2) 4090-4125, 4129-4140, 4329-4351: 1.33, 0.782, 0.787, 0.816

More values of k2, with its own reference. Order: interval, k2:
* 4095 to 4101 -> 1.7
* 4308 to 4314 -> 2.4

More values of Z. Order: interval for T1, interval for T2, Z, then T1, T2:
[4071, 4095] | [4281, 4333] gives 1.92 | 1.84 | 1.830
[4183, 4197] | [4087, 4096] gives 1.90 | 1.81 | 1.841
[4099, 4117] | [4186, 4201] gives 1.87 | 1.75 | 1.800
